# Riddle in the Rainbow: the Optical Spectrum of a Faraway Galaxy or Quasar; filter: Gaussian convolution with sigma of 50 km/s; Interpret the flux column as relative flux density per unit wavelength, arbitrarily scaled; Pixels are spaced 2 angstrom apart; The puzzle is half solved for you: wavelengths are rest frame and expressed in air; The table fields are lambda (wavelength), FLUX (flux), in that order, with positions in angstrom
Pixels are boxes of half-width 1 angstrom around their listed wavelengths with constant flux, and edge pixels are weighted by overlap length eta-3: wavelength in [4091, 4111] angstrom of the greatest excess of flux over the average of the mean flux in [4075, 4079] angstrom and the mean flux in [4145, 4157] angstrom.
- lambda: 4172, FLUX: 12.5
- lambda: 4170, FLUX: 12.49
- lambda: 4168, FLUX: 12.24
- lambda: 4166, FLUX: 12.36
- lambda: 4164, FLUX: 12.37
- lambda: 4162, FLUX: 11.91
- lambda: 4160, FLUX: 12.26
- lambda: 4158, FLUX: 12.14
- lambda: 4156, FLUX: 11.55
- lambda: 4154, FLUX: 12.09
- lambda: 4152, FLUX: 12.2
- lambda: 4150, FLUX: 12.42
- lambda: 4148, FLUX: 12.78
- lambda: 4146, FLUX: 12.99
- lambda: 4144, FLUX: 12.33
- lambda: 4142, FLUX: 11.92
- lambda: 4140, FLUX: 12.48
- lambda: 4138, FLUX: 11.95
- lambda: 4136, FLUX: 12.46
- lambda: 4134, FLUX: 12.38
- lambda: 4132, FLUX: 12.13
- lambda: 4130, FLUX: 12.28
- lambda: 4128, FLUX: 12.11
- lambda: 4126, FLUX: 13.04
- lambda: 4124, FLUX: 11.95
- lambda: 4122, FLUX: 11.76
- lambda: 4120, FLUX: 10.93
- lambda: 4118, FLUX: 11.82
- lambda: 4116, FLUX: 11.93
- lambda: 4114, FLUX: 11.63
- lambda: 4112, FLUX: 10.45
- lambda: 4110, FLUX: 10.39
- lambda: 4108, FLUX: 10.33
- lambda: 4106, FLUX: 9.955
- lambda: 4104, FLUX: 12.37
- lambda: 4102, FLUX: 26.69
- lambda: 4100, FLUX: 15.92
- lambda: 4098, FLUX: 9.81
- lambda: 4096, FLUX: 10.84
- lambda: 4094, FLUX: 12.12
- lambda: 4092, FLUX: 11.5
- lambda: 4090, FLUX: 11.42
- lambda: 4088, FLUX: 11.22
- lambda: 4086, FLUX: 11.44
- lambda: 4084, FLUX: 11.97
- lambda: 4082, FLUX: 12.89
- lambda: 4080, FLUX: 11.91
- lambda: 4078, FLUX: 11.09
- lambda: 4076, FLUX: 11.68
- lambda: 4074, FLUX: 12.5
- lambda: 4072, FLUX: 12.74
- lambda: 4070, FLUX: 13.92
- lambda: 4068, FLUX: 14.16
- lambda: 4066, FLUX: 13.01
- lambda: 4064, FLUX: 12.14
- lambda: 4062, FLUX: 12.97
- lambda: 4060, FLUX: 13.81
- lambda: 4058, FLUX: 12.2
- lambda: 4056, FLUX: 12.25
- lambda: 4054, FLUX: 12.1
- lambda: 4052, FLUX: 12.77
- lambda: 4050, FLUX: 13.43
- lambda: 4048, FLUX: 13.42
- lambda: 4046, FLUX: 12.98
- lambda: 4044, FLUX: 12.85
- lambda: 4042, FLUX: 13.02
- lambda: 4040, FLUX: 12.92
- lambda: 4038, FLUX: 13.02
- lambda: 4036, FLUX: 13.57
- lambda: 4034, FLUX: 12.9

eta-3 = 4102 angstrom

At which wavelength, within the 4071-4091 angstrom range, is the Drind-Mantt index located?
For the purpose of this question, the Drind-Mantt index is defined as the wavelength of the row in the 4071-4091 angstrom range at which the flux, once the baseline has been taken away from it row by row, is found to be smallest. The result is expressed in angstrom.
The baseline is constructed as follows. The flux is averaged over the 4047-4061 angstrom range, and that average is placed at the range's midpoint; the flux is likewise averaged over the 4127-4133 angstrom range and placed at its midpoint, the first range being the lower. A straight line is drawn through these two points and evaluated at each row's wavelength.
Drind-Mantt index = 4078 angstrom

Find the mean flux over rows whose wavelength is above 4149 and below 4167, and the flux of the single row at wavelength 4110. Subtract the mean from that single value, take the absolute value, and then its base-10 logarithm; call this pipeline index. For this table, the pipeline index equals 0.24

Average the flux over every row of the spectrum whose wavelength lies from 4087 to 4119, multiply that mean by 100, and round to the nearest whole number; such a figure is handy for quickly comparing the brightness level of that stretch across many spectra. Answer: 1240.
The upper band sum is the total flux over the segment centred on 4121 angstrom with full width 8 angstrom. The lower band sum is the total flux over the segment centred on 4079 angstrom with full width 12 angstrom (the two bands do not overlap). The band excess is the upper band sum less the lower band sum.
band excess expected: -26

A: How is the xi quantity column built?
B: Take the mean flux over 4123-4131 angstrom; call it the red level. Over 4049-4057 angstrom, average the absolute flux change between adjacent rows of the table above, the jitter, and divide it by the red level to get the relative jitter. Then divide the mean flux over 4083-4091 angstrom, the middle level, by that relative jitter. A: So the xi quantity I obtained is 288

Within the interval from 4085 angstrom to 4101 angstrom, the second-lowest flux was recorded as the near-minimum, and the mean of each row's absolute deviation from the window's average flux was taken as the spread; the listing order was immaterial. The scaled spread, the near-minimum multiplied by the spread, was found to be 12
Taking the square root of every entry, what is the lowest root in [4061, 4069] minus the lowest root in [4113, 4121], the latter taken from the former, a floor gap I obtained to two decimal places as 0.18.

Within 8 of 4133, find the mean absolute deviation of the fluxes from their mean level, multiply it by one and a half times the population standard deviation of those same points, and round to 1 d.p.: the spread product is 0.1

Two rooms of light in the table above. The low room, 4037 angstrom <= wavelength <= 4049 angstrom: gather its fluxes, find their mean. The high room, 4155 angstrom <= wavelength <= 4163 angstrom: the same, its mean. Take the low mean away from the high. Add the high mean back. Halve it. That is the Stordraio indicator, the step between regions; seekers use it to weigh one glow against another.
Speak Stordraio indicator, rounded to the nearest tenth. 5.4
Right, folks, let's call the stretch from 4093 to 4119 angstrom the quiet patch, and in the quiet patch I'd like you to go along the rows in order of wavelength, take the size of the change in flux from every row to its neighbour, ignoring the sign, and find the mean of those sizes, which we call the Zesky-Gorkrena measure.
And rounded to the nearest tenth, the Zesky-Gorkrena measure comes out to 3.2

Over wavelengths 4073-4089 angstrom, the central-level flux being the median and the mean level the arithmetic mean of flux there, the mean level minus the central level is 0.04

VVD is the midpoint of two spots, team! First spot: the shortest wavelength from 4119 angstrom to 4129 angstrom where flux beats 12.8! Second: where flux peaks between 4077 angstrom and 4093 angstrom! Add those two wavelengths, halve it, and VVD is 4104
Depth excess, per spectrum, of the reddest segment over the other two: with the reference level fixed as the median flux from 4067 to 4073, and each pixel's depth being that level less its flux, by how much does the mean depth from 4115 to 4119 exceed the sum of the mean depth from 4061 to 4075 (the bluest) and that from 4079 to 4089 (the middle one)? -1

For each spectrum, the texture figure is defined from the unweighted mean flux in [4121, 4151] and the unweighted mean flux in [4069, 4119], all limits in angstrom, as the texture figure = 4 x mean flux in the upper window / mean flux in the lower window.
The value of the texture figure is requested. 4.00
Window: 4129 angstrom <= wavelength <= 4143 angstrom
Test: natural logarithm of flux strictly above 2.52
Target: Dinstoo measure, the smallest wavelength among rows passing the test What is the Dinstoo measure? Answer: 4136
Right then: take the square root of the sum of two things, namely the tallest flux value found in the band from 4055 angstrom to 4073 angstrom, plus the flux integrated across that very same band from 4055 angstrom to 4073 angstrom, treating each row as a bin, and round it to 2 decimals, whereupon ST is 15.77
